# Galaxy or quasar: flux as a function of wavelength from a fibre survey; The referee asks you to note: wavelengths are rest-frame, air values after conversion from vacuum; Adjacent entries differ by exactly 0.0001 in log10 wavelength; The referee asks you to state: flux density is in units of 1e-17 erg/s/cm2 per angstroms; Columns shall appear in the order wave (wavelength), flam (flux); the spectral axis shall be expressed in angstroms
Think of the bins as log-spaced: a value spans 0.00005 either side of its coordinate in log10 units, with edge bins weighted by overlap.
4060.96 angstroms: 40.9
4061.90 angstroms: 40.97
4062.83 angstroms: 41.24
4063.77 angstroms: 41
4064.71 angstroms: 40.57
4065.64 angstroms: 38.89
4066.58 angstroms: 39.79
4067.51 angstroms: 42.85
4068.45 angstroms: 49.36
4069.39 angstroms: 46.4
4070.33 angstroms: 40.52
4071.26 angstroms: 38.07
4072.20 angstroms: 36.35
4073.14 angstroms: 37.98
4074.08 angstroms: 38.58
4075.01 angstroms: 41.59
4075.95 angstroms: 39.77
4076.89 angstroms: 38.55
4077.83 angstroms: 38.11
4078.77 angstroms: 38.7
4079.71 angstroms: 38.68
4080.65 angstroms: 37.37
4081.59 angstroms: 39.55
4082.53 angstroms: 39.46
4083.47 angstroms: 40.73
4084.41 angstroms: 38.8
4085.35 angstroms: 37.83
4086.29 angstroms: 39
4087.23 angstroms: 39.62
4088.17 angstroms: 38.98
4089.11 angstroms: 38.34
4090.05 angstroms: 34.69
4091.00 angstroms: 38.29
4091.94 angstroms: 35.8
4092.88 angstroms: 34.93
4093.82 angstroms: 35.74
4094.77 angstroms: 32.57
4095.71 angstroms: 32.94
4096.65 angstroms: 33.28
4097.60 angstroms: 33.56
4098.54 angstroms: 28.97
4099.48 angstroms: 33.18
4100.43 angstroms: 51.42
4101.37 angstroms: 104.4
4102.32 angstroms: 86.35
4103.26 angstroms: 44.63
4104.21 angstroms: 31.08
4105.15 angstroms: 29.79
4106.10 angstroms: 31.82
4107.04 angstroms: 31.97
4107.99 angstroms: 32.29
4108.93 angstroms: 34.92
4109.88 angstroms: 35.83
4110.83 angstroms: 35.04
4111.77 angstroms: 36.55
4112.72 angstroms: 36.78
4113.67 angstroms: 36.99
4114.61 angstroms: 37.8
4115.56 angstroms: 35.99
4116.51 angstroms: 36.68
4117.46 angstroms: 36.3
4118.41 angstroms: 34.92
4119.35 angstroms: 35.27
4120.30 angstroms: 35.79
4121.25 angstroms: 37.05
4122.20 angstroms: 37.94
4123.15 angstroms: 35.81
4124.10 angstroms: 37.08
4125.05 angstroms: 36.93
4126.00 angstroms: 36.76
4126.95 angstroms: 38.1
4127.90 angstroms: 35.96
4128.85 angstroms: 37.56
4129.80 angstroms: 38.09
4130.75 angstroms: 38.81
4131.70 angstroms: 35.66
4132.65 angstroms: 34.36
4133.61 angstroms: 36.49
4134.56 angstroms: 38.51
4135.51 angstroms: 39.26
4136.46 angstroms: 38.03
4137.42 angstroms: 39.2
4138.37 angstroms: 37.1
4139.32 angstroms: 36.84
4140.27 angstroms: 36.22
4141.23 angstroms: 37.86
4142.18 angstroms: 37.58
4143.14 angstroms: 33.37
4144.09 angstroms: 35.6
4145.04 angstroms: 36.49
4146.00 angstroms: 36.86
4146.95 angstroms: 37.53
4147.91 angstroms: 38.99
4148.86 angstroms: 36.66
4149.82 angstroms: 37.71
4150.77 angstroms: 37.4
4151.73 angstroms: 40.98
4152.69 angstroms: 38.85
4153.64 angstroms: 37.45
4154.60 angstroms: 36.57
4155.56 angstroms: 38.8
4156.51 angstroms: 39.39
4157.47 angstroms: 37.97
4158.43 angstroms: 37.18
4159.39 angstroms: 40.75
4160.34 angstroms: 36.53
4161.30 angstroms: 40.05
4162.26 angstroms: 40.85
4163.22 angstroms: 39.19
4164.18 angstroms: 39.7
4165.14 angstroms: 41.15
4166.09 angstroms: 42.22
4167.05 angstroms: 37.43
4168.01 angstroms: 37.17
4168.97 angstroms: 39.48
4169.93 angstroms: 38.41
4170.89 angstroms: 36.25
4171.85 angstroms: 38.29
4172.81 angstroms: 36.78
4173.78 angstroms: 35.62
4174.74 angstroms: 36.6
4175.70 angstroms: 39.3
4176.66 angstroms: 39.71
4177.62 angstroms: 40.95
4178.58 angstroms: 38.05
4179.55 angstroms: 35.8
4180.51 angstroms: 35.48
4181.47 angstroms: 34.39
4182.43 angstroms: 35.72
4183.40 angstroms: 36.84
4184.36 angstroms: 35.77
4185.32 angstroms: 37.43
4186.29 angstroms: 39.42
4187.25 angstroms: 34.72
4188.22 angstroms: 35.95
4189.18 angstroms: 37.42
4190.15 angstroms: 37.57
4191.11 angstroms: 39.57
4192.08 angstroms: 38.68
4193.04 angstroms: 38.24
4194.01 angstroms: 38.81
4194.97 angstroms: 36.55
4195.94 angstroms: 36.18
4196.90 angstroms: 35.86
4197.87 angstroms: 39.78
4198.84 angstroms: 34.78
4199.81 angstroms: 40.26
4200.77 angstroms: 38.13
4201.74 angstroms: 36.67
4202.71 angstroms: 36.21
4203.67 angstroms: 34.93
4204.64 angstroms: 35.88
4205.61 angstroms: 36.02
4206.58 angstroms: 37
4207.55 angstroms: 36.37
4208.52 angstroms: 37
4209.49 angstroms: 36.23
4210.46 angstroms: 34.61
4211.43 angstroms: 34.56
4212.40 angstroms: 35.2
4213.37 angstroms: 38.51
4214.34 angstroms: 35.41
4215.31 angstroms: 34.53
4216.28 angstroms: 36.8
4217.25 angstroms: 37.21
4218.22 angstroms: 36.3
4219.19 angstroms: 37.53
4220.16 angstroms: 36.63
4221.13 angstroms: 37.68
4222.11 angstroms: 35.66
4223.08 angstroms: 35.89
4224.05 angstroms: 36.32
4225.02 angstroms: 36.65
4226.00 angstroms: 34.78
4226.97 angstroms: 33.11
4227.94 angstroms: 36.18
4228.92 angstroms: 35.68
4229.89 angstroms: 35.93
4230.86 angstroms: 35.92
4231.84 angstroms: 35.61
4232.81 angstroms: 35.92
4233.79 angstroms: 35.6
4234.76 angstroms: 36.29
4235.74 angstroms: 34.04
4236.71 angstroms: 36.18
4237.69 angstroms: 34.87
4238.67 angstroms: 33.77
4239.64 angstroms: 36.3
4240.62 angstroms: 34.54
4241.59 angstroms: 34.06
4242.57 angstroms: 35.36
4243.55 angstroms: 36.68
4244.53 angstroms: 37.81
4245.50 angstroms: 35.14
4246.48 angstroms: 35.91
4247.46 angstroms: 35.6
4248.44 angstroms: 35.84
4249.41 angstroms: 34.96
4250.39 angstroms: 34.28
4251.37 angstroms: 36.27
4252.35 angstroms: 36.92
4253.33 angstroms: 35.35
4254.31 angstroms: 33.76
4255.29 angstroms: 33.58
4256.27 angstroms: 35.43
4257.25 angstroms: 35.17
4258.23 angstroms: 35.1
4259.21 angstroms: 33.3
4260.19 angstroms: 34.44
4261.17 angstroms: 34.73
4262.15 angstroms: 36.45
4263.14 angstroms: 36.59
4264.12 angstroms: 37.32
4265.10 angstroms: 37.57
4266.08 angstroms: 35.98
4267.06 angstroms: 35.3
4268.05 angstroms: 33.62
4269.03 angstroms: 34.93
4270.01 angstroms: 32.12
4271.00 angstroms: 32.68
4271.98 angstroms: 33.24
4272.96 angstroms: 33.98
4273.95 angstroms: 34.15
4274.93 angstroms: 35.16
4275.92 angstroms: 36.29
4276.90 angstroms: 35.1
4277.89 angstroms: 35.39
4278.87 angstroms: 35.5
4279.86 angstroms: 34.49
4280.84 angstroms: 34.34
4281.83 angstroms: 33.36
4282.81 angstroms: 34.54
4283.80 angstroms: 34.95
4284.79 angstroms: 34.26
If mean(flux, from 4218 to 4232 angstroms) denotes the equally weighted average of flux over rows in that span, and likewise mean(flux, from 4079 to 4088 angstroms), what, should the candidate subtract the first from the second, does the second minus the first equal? 3.0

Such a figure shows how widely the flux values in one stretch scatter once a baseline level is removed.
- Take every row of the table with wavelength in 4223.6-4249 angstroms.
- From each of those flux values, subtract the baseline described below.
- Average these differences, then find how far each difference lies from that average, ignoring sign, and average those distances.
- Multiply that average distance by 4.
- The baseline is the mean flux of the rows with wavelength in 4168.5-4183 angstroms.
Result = 3.1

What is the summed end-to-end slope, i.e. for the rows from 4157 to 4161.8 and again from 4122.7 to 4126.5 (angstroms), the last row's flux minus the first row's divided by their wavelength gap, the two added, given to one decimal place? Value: 0.9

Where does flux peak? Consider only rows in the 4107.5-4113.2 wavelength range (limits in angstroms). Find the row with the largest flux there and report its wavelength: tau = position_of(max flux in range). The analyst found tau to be 4112.72 angstroms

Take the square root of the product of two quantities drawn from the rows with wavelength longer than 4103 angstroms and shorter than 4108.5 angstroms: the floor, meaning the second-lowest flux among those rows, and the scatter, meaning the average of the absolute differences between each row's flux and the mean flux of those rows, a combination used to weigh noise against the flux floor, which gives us 11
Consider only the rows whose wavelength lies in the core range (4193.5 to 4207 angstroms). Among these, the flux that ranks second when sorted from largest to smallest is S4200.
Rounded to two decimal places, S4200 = 39.78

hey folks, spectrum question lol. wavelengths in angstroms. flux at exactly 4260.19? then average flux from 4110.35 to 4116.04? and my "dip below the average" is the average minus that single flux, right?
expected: 2.1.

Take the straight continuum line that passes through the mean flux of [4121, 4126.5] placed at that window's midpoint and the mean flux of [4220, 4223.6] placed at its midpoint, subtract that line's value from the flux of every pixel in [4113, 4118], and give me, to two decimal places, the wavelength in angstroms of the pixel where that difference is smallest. 4115.56 angstroms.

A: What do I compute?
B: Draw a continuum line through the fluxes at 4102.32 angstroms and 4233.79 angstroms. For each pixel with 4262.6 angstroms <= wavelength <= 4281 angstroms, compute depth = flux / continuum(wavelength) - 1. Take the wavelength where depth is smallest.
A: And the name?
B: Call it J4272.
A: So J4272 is 4270.01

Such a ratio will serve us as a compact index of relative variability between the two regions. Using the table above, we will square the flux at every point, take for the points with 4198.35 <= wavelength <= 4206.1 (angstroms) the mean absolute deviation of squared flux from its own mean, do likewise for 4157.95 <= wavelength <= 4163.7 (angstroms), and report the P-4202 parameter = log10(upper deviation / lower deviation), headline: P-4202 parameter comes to -0.07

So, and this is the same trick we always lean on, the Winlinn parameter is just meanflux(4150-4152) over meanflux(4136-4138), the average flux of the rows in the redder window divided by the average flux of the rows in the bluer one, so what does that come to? 1.01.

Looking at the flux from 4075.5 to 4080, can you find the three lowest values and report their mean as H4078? 38.4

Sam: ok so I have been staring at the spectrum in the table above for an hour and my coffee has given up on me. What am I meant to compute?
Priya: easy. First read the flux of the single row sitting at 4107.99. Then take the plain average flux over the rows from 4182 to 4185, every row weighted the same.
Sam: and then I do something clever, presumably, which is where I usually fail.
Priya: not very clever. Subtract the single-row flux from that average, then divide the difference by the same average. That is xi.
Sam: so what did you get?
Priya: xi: 0.11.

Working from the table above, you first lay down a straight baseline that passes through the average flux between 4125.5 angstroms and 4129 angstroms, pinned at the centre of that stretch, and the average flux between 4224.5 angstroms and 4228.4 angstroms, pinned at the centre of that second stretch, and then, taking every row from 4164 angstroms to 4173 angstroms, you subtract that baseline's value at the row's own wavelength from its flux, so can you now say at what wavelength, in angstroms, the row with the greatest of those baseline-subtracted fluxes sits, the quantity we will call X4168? 4166.09 angstroms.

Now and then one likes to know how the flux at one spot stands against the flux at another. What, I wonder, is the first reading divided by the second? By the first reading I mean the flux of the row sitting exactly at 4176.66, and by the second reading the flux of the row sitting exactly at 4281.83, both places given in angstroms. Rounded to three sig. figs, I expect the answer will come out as 1.19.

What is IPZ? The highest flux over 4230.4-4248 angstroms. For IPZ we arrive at 37.81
